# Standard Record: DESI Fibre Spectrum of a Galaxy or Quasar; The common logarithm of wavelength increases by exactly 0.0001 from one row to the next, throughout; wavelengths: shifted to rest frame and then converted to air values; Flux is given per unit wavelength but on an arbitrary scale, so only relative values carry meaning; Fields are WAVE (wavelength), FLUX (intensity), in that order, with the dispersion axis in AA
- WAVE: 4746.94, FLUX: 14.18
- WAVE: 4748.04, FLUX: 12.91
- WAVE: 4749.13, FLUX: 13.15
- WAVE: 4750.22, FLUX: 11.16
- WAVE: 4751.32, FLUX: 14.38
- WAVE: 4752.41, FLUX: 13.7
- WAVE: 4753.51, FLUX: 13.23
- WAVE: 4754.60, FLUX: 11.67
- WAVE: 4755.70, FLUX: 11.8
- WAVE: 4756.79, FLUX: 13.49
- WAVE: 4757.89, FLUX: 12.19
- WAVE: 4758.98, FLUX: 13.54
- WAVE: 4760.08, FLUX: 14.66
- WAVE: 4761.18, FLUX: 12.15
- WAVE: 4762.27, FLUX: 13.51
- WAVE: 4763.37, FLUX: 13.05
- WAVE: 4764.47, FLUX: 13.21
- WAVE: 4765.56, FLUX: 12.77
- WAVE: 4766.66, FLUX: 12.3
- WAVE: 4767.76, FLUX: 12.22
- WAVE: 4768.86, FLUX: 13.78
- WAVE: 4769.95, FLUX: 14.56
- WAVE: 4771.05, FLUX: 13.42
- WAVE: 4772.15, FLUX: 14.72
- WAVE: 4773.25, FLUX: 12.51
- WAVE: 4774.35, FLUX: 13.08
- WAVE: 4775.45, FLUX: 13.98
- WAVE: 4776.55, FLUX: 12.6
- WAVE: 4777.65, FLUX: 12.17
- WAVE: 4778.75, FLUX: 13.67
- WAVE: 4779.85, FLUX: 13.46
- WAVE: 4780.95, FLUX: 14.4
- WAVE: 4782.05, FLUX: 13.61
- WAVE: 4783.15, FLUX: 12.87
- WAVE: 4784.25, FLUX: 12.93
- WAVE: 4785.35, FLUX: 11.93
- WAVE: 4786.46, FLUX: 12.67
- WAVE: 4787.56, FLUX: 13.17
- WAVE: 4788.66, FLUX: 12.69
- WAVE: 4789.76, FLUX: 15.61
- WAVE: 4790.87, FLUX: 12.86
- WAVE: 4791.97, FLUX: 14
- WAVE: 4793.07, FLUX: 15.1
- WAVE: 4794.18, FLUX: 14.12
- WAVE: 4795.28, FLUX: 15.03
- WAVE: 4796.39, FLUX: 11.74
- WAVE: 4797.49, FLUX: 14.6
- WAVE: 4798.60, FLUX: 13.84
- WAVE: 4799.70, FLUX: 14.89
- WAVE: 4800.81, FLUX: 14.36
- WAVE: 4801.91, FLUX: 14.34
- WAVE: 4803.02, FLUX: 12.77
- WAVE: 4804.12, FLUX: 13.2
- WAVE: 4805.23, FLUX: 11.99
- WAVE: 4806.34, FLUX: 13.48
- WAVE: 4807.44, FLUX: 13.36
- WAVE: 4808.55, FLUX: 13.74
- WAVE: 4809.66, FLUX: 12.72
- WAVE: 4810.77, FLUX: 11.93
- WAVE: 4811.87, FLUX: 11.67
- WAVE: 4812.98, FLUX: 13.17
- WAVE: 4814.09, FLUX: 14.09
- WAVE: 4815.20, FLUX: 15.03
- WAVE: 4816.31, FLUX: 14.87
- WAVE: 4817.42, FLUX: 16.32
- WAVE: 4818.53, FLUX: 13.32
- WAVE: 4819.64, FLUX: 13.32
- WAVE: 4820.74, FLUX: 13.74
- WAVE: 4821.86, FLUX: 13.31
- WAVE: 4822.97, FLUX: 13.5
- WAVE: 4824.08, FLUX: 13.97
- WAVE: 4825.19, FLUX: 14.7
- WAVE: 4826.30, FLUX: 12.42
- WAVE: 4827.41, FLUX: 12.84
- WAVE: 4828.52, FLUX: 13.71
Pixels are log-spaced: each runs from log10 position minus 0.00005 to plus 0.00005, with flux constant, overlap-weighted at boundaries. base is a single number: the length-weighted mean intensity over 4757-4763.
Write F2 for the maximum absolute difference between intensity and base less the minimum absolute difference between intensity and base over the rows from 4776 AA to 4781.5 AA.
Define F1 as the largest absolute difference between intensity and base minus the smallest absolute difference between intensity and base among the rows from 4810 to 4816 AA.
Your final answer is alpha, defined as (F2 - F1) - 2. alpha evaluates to -2.8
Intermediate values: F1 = 1.8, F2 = 0.94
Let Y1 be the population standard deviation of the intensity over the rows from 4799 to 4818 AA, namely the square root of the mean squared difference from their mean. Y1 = 1.21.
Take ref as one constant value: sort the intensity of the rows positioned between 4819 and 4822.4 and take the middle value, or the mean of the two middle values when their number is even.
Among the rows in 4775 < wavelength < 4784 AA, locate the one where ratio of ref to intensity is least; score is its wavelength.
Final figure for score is 4780.95 AA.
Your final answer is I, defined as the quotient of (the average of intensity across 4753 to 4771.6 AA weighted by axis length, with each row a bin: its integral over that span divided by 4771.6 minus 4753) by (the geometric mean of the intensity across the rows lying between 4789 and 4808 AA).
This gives 0.94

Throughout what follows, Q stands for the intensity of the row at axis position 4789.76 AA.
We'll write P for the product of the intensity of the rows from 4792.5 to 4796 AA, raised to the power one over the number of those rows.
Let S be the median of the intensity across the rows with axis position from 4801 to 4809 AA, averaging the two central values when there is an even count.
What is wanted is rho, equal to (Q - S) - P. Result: -12.5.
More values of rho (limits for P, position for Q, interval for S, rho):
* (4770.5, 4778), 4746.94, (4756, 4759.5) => -12.5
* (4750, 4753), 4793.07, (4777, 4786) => -11.1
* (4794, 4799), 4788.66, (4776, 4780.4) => -14.2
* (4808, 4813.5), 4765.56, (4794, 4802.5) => -14.2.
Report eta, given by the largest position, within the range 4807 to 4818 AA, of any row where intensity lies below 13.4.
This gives 4812.98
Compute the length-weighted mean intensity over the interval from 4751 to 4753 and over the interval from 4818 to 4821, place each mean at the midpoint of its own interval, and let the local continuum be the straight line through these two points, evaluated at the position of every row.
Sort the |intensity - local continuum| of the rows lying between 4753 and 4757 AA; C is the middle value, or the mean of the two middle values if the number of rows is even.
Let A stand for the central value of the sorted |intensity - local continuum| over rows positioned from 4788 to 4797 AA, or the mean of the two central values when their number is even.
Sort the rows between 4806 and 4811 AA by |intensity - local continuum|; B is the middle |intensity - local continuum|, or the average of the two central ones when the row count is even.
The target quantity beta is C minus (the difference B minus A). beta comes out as 2.4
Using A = 1.2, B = 0.21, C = 1.4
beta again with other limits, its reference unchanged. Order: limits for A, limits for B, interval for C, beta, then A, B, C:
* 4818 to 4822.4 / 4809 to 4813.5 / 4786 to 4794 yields 0.0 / 0.2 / 1.22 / 1.0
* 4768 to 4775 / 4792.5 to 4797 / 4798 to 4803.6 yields 0.1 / 0.7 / 1.40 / 0.7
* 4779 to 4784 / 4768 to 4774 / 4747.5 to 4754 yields 0.5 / 0.5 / 0.72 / 0.8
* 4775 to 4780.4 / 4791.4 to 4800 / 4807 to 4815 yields -0.2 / 0.3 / 1.11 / 0.6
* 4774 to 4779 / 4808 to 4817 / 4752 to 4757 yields 0.4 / 0.7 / 1.10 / 0.7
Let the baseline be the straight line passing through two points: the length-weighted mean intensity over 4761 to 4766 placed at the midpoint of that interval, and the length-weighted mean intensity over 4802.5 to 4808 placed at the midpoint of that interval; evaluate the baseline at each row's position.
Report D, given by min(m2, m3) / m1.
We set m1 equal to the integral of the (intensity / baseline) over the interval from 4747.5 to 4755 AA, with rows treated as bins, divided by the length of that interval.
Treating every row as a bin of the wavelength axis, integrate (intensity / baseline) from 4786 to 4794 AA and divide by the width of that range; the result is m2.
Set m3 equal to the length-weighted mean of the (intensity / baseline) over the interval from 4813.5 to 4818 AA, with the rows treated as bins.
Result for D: 1.07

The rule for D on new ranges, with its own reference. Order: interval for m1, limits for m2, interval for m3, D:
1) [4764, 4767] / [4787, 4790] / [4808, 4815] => 1.02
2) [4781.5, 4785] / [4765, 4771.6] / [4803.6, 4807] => 0.99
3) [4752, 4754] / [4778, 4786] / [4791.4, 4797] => 0.99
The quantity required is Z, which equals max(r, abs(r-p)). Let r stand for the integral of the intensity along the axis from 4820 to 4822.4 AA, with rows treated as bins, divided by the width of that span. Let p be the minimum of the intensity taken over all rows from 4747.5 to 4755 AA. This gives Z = 13.5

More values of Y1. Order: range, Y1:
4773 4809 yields 0.96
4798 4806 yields 0.95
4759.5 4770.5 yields 0.87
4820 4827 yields 0.69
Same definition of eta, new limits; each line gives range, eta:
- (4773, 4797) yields 4796.39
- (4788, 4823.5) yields 4821.86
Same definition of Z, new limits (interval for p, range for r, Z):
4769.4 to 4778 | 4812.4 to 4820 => 14.3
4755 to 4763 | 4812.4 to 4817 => 14.3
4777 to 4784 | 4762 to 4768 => 12.8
